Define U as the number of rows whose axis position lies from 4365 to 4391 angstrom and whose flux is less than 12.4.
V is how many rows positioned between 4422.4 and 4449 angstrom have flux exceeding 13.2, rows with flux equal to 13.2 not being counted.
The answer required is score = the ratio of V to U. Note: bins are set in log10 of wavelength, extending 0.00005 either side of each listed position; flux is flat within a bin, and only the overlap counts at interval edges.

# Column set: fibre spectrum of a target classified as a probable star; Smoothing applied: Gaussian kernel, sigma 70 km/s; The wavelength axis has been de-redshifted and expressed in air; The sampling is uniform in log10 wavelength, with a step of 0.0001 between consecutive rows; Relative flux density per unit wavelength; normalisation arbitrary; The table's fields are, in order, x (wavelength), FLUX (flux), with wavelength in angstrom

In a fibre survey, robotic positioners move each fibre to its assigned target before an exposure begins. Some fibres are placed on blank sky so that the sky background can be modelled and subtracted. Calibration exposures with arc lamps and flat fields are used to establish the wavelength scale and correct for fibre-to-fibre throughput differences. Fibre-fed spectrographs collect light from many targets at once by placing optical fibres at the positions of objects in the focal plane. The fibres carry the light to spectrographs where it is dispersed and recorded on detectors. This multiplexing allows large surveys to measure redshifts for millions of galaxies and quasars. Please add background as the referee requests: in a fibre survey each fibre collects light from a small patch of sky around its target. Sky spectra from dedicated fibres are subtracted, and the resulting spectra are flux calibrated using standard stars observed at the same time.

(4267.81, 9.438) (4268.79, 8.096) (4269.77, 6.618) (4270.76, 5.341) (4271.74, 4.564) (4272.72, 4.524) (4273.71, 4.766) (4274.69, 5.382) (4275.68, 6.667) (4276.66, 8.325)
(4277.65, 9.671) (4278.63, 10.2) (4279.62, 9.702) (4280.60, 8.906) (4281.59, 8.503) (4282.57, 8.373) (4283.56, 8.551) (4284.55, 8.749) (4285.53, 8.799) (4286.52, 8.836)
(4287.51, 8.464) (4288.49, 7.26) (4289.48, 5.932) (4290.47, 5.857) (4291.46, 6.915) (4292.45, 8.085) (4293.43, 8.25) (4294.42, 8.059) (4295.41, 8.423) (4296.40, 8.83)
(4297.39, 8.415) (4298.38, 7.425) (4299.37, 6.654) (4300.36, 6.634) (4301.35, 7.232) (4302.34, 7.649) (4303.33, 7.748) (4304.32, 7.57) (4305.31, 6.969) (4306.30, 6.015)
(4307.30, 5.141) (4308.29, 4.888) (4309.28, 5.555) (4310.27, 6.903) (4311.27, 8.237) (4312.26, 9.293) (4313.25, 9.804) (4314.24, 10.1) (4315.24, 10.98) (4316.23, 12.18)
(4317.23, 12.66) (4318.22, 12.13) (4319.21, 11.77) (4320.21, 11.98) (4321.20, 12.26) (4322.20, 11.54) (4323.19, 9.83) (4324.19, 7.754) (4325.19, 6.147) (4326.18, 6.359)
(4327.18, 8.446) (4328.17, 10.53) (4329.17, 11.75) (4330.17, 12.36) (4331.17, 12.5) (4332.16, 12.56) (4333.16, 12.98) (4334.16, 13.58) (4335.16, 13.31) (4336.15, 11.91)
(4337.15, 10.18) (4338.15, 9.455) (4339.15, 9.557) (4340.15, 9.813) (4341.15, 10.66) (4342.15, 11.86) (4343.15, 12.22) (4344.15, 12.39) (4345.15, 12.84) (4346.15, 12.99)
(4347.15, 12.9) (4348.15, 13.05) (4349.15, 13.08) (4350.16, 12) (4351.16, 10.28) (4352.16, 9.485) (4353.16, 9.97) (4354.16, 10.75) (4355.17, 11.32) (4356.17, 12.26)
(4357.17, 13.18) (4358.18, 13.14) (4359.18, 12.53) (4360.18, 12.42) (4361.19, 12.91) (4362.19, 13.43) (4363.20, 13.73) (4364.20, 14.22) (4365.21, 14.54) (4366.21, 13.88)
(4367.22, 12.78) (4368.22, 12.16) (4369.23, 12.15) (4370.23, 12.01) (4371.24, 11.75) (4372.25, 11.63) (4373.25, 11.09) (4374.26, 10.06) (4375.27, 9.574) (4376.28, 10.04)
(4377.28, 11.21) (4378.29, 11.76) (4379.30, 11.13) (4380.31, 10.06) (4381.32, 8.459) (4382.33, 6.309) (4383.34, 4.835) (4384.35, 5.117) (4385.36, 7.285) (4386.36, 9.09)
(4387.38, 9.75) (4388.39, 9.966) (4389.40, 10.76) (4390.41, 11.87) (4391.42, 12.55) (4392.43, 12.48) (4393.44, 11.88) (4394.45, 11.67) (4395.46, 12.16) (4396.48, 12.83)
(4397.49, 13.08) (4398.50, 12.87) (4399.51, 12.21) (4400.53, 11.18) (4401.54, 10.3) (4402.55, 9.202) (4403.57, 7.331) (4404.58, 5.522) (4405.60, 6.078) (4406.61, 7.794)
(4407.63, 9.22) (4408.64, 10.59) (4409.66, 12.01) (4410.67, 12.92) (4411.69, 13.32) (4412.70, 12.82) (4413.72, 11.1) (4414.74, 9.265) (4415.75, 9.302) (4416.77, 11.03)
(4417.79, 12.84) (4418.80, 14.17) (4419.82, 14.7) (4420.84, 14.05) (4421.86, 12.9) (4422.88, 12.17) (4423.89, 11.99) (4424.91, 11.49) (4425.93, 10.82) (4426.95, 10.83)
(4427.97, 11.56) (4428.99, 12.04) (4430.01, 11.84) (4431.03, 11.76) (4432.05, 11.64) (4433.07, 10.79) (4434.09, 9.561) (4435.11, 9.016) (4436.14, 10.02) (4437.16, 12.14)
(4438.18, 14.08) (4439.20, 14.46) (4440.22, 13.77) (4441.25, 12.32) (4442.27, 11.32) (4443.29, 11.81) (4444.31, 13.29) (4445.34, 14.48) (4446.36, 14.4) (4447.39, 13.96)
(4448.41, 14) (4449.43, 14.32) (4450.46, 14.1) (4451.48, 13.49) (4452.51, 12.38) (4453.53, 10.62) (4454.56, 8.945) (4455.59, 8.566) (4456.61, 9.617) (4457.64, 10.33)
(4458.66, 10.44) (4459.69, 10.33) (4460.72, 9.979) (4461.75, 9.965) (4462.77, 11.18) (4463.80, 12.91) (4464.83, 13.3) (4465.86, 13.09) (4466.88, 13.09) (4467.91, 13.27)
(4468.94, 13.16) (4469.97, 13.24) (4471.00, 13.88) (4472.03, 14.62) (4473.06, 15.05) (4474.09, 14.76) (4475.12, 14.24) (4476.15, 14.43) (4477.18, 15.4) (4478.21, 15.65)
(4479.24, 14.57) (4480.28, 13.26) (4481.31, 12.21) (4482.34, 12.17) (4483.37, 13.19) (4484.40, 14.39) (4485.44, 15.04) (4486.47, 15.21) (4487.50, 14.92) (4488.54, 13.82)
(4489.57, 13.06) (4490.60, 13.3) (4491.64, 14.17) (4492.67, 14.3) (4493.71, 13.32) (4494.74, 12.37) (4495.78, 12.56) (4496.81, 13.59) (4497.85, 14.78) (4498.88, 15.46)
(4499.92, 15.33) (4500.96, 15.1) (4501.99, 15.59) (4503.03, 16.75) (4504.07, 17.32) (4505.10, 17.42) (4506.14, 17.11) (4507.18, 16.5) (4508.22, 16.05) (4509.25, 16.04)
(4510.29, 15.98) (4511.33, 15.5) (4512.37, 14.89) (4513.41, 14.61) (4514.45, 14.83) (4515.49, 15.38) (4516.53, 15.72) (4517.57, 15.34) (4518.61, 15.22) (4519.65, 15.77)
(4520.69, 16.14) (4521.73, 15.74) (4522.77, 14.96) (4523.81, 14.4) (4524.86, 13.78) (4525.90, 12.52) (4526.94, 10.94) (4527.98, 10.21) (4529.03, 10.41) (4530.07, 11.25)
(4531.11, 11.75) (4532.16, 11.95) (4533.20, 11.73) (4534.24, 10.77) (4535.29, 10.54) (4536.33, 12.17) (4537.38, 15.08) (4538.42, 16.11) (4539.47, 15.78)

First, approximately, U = 23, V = 8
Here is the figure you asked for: 0.3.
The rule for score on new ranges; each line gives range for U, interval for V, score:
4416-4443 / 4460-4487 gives 0.9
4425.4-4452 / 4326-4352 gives 0.1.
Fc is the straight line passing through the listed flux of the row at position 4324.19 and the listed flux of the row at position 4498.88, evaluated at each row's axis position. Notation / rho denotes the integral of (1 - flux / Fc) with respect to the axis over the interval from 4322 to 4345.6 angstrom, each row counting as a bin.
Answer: -7.6 angstrom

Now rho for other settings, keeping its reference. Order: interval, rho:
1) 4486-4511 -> 0.7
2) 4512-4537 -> 4.8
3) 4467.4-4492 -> 1.0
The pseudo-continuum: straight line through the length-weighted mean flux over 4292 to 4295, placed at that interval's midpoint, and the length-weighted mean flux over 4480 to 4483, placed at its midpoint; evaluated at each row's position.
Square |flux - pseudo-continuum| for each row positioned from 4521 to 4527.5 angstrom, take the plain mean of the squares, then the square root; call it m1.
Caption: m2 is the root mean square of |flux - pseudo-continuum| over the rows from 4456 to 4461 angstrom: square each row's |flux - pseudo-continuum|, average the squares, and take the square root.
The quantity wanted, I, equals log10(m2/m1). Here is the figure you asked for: 0.06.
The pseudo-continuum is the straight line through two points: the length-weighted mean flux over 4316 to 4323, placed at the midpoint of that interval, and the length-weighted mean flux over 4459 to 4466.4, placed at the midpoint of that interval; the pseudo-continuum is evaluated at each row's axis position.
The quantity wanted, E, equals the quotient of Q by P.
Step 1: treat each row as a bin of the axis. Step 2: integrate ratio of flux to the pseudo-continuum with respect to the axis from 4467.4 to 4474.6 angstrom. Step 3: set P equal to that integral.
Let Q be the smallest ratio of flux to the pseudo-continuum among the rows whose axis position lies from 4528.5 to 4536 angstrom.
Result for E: 0.11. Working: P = 8.77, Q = 0.92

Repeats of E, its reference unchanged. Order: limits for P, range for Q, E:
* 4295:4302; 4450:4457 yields 0.17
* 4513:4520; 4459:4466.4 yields 0.09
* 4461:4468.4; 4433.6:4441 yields 0.10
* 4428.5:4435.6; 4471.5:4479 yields 0.19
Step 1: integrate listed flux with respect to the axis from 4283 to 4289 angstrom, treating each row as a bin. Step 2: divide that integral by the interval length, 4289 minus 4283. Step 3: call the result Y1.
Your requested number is 8.4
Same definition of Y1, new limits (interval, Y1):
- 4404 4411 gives 9.1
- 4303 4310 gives 6.3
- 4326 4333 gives 11.0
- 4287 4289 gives 7.9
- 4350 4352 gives 10.7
